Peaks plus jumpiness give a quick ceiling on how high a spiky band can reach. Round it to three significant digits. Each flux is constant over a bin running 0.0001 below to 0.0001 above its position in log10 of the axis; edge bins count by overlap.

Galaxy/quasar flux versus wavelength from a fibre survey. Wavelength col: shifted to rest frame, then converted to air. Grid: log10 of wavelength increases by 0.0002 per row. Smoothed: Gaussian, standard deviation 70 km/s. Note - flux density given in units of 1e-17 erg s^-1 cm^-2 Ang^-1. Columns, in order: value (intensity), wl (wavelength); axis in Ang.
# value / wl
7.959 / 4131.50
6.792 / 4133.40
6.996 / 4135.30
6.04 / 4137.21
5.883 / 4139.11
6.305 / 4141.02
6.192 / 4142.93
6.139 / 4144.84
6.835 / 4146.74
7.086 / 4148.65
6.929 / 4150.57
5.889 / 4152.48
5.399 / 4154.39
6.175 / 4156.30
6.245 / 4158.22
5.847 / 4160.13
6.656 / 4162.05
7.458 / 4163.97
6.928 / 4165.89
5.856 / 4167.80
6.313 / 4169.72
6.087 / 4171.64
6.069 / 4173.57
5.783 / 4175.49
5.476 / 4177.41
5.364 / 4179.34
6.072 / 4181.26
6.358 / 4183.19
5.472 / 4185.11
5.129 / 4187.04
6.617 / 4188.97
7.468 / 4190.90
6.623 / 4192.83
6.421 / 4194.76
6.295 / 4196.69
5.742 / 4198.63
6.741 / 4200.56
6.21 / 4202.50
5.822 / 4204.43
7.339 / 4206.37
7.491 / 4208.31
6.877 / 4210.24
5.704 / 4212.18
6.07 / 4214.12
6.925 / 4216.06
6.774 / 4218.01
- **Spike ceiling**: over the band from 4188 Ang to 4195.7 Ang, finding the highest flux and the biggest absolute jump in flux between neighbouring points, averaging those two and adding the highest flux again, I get 11.6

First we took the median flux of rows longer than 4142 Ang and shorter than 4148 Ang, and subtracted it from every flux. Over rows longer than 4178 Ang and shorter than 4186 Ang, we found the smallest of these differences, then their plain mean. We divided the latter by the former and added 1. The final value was 1.5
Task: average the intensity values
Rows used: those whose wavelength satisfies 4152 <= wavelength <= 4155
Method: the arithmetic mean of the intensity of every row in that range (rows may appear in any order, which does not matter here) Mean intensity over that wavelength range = 5.64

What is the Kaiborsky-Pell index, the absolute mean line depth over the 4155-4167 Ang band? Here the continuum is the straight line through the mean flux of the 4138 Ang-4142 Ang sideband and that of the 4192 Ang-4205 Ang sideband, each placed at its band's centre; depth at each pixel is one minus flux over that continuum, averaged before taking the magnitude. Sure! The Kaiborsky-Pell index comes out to 0.06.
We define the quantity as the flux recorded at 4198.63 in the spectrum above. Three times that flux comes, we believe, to 17.2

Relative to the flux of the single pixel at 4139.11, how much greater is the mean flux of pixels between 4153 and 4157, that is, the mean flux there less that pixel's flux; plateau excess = -0.1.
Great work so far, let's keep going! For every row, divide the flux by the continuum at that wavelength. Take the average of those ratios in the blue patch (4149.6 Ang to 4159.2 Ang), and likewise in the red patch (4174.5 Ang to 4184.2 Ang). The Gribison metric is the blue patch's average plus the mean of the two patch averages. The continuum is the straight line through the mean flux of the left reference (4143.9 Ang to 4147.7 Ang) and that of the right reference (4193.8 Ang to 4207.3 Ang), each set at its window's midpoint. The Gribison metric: 1.87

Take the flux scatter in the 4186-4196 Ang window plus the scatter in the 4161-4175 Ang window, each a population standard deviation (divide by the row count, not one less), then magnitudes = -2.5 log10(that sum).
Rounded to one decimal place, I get -0.3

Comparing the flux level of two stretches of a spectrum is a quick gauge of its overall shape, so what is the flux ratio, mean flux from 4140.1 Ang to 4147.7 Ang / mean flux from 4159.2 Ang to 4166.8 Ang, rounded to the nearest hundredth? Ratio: 0.95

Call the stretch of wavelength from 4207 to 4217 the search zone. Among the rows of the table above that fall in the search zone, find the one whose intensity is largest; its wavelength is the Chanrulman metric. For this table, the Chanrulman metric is 4208.31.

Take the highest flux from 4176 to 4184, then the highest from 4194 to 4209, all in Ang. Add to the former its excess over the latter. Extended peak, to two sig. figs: 5.2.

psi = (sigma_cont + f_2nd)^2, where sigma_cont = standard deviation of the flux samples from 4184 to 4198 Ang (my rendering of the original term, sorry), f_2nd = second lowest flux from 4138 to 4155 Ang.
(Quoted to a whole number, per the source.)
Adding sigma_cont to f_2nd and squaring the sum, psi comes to 44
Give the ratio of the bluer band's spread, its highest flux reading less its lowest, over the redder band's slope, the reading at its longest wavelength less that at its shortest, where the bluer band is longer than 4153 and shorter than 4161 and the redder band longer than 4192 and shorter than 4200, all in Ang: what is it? -1.0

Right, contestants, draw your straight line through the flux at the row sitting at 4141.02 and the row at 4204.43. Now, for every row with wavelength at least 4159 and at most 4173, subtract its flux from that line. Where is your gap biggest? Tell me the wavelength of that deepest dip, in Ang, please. 4160.13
